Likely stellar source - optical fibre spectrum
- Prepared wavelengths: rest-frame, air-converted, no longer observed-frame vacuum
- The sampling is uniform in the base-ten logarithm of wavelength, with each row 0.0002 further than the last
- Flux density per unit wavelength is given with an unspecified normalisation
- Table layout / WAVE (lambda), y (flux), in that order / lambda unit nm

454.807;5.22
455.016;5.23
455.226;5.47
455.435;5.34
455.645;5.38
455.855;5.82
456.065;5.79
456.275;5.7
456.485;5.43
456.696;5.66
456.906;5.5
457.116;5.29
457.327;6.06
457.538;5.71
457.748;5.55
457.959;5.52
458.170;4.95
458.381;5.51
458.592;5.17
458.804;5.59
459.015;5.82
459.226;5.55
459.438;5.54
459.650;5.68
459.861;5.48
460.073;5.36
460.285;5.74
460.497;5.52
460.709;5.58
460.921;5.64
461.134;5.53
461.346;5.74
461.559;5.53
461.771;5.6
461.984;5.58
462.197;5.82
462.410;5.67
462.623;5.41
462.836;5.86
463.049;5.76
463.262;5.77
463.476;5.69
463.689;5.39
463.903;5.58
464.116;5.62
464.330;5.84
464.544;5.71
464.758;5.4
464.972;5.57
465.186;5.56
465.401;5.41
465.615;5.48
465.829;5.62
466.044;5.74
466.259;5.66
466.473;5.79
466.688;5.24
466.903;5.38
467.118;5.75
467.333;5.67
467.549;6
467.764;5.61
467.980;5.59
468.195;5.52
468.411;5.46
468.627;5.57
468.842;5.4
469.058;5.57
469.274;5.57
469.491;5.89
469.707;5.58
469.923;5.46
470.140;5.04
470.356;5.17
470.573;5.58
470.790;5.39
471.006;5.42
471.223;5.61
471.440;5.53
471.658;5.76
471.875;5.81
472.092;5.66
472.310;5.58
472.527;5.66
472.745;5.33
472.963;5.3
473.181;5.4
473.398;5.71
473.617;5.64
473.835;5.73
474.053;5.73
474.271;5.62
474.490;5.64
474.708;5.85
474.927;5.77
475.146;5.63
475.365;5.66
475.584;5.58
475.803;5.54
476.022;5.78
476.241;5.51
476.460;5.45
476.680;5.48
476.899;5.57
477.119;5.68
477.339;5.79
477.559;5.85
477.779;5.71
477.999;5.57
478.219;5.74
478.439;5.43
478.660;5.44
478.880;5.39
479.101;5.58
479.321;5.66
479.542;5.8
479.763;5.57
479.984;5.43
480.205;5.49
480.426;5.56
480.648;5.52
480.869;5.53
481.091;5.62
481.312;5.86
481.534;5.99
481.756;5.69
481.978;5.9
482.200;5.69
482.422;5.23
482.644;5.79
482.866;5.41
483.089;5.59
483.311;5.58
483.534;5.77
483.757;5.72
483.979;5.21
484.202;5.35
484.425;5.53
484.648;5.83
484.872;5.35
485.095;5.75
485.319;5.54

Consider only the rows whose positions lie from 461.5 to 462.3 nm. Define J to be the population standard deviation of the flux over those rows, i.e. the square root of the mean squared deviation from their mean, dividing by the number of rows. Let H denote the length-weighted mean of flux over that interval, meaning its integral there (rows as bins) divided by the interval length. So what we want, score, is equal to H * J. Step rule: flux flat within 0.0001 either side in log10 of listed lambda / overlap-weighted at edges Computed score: 0.6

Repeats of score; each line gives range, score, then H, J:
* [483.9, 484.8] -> 1.3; 5.48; 0.23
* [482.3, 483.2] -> 1.1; 5.51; 0.21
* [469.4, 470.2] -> 1.7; 5.51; 0.30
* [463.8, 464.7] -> 0.6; 5.67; 0.10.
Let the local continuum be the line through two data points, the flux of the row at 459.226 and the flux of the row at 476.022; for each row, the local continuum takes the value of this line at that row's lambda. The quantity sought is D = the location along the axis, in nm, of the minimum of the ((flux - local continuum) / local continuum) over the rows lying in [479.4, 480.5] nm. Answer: 479.984 nm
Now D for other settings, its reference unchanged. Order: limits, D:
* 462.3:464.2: 463.689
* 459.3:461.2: 460.073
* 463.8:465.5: 464.758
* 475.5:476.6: 476.460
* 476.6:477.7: 476.680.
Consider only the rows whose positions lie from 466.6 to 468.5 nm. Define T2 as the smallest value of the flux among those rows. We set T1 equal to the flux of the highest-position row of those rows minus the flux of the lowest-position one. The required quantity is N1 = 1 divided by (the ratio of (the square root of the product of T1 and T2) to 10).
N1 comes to 9.3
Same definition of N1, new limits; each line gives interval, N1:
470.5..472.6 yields 15.2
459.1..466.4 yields 13.0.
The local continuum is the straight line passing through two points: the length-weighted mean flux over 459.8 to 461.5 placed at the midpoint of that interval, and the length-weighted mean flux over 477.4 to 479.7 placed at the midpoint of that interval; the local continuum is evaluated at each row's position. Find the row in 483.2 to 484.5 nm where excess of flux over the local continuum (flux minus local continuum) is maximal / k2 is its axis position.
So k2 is 483.534 nm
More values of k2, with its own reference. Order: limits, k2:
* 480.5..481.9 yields 481.534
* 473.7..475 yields 474.708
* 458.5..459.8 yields 459.015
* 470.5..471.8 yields 471.658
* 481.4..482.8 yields 481.534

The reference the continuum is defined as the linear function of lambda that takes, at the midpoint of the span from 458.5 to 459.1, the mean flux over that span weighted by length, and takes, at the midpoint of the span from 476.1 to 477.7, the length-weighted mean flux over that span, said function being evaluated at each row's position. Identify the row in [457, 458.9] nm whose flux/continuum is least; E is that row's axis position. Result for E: 458.170 nm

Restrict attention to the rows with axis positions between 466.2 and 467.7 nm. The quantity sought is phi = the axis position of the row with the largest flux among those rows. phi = 467.549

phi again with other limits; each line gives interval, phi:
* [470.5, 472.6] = 471.875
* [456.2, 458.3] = 457.327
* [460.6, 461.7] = 461.346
